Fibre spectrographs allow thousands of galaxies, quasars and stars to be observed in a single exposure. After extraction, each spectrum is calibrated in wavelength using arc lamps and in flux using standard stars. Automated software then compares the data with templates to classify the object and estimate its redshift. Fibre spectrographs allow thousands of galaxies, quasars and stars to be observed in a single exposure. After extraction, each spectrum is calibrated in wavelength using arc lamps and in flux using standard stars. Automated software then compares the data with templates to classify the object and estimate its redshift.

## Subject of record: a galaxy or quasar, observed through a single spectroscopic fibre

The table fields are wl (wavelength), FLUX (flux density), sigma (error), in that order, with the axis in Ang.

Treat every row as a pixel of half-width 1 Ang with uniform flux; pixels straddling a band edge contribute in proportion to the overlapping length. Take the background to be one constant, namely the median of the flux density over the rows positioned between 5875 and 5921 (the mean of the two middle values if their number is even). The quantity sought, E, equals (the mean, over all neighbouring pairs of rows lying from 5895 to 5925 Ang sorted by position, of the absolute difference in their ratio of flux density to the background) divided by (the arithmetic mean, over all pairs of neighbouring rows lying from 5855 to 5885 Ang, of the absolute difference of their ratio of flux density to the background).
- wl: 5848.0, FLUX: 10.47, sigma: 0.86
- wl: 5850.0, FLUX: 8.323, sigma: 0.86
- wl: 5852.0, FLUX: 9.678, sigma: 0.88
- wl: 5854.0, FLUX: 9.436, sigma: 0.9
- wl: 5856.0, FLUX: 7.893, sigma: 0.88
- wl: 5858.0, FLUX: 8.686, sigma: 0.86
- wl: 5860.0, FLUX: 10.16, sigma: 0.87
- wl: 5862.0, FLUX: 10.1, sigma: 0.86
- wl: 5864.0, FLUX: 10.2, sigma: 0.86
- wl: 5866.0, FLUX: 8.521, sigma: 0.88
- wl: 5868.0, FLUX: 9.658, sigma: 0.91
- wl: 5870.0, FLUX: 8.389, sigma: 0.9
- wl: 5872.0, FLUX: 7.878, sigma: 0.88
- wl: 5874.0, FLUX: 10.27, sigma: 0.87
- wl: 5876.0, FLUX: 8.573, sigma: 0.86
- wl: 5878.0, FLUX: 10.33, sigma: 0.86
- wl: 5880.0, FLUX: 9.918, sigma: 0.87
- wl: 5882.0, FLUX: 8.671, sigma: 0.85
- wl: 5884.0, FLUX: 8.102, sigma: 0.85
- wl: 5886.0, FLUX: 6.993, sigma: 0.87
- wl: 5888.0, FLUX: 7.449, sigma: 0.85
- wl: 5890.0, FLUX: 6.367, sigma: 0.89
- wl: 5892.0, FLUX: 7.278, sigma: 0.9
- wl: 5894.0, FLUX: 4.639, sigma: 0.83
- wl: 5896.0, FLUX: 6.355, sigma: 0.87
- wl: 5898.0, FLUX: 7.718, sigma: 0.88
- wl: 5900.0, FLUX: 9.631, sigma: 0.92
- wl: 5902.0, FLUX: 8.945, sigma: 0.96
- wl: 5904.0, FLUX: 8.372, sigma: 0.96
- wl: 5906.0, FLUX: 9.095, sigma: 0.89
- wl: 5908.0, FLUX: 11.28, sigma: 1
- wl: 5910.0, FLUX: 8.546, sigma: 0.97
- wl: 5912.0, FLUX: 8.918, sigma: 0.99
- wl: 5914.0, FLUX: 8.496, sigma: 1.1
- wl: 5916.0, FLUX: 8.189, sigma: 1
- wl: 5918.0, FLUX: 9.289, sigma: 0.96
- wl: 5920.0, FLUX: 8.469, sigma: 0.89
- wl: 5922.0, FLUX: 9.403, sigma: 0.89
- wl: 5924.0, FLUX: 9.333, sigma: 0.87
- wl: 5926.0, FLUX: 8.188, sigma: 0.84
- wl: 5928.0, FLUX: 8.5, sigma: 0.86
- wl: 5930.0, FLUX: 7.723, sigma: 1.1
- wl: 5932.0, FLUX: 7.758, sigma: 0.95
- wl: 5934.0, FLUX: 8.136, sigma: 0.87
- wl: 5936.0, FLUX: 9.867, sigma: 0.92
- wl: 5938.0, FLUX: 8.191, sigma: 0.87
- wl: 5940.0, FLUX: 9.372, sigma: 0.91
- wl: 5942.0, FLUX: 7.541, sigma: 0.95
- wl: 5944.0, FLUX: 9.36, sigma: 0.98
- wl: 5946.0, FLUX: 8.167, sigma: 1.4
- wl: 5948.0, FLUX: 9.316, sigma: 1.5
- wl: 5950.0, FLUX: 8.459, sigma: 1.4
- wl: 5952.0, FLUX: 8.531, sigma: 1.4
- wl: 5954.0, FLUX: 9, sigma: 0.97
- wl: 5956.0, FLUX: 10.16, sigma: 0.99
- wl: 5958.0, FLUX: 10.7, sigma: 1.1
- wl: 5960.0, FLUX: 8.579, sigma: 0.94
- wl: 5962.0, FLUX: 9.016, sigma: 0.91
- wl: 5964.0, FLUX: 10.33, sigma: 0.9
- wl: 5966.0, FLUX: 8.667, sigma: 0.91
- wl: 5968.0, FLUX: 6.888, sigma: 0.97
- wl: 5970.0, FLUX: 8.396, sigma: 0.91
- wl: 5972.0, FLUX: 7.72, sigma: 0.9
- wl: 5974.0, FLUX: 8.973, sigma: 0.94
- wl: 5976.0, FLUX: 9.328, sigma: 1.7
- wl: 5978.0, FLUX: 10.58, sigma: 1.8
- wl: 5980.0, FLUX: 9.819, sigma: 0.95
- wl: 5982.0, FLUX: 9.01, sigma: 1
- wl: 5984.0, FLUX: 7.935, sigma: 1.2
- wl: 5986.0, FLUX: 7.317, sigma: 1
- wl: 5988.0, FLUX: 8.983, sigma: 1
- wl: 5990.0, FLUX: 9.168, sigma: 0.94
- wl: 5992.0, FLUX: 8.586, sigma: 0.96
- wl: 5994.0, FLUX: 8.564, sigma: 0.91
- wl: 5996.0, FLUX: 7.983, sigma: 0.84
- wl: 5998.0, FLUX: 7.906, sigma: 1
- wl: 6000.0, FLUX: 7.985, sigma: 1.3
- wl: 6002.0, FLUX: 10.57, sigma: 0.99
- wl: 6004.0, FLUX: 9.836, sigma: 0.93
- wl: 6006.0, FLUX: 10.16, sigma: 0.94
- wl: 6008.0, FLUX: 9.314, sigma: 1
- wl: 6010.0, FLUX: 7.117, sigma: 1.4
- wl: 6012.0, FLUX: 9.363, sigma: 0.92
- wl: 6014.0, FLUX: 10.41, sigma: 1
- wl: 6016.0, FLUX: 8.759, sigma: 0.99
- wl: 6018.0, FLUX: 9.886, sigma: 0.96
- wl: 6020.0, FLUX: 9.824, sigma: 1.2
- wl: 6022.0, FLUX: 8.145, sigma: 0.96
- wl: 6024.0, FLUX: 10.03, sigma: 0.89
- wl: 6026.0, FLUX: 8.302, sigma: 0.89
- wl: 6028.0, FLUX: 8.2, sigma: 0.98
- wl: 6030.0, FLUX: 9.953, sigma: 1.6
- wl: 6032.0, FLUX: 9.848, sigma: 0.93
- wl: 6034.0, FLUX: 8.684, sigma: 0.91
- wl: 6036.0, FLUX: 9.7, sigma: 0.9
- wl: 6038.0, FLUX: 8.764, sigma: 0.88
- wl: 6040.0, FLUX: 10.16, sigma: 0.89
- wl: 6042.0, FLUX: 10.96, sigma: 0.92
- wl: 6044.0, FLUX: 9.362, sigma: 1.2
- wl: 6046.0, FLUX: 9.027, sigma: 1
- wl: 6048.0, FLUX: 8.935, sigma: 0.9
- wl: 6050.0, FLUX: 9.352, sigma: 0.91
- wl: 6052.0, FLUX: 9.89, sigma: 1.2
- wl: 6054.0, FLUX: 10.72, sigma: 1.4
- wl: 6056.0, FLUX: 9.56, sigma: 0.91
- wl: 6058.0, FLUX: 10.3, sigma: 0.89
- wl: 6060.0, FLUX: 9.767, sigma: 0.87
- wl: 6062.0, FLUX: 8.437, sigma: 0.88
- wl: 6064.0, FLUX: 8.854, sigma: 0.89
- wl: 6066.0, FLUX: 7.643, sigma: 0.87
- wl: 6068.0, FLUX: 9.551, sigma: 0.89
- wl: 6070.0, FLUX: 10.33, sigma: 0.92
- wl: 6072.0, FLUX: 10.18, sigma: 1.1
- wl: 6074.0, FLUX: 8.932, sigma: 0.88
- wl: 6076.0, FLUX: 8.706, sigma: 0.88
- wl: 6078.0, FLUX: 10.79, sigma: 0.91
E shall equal 0.94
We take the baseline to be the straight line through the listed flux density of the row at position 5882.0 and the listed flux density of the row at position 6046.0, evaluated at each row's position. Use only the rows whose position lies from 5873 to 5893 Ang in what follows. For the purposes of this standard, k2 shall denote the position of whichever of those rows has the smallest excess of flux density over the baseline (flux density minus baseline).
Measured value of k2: 5890.0 Ang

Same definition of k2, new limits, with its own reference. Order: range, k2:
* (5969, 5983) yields 5972.0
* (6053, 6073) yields 6066.0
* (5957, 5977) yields 5968.0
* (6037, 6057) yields 6038.0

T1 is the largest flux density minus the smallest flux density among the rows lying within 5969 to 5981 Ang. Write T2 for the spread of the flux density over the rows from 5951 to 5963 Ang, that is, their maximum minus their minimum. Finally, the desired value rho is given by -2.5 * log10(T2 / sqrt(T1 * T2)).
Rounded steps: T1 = 2.9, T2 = 2.17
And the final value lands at 0.15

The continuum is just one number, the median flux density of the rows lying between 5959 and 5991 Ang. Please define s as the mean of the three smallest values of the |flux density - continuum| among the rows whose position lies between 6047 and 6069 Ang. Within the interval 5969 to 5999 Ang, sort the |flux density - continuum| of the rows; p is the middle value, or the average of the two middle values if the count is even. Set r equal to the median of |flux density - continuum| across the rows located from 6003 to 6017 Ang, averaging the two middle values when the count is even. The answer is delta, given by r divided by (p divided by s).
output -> 0.27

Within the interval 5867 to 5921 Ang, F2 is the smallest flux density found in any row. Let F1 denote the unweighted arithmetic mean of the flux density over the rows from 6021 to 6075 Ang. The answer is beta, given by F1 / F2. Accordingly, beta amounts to 2.02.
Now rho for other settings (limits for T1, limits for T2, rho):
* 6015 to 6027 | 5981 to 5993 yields 0.01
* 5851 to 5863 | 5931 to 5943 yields -0.01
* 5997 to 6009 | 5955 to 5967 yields 0.12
